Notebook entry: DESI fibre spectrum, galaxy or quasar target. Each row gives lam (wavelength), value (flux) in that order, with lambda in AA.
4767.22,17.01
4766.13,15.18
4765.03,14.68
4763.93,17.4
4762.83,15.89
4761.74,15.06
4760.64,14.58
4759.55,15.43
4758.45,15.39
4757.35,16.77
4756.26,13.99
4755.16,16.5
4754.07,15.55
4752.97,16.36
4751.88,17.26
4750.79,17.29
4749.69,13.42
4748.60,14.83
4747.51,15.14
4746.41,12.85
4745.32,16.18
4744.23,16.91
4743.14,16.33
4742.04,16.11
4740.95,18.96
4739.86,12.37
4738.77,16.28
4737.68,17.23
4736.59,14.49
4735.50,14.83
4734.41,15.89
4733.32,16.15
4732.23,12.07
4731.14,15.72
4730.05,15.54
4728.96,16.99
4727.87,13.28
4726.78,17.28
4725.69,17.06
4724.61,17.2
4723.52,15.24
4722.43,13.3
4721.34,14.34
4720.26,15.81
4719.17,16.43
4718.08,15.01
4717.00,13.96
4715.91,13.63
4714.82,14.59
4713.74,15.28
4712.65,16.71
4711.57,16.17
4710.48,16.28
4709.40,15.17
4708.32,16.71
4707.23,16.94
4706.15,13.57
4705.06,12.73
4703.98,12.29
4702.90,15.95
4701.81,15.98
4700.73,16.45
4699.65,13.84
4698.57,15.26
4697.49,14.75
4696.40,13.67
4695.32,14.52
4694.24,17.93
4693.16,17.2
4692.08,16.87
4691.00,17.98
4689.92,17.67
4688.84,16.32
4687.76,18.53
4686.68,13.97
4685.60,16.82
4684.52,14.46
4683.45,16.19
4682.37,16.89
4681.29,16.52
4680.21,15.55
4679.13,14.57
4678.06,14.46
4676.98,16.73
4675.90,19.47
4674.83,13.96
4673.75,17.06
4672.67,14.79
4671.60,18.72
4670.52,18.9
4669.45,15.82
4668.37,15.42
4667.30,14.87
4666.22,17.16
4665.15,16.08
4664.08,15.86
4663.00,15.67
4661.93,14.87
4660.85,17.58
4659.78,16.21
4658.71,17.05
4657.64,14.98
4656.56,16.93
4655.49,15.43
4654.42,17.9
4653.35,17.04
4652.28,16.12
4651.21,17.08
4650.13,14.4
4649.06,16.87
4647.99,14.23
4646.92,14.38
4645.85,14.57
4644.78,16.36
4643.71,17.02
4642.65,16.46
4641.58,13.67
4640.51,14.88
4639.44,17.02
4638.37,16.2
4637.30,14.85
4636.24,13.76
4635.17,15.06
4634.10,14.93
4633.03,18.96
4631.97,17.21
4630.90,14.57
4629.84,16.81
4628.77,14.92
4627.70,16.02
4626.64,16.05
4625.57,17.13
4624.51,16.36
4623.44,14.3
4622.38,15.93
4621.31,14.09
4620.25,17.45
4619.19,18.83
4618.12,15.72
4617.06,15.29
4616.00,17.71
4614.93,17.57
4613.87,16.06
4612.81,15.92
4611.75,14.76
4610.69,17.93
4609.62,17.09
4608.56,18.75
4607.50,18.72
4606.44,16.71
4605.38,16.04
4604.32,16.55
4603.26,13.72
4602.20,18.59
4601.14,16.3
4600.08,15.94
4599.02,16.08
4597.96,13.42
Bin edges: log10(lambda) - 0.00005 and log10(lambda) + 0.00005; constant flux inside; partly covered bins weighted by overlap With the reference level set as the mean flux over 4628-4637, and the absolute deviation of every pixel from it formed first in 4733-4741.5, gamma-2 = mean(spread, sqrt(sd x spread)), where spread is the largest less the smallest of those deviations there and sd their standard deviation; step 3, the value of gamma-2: 2.6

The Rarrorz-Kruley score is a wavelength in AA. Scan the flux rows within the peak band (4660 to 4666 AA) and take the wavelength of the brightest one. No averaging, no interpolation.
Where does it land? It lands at 4660.85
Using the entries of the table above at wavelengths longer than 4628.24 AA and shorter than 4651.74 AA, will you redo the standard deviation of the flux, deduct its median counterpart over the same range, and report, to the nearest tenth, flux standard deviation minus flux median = -13.6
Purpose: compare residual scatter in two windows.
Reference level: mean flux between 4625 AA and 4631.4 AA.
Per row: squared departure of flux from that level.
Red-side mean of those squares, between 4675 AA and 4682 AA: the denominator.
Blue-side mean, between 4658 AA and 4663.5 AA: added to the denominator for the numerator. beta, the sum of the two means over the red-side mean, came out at 1.36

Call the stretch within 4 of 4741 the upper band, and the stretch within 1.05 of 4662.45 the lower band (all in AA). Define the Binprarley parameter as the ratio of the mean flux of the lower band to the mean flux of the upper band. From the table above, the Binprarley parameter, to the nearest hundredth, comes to 0.94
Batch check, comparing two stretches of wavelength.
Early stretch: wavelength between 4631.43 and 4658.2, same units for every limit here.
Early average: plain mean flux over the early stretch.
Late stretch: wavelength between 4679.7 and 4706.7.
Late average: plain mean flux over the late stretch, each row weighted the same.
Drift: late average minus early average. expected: -0.2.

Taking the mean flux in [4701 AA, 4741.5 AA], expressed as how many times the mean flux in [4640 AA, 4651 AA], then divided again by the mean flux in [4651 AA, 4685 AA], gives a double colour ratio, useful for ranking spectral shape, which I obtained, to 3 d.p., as 0.062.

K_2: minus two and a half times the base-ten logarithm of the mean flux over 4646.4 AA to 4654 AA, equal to -2.99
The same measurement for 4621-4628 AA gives -2.99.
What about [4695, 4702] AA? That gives -2.93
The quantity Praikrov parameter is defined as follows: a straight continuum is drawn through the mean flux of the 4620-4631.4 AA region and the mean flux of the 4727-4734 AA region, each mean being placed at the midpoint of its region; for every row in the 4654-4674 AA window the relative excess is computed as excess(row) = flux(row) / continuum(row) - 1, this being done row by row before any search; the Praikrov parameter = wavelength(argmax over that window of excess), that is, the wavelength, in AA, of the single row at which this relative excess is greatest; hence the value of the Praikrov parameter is 4670.52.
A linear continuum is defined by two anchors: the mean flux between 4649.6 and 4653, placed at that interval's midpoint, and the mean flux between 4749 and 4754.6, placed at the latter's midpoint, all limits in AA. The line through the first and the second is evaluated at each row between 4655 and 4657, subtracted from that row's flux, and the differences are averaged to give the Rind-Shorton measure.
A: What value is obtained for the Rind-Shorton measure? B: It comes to 0.3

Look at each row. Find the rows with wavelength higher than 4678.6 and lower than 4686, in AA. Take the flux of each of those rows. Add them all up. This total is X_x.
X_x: 111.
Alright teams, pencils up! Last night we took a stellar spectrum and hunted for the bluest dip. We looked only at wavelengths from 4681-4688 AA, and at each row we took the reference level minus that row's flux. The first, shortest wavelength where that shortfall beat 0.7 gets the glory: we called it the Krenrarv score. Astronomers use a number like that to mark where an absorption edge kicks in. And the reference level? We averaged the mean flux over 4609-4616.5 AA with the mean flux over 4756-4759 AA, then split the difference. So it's 4684.52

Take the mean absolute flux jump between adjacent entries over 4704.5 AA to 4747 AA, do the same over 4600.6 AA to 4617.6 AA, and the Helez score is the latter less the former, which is 0.0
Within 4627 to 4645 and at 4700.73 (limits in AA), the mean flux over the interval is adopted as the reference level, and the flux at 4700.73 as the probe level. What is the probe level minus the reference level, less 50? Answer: -49.4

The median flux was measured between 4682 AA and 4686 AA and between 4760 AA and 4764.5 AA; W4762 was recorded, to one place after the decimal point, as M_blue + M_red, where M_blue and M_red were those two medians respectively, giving 32.0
